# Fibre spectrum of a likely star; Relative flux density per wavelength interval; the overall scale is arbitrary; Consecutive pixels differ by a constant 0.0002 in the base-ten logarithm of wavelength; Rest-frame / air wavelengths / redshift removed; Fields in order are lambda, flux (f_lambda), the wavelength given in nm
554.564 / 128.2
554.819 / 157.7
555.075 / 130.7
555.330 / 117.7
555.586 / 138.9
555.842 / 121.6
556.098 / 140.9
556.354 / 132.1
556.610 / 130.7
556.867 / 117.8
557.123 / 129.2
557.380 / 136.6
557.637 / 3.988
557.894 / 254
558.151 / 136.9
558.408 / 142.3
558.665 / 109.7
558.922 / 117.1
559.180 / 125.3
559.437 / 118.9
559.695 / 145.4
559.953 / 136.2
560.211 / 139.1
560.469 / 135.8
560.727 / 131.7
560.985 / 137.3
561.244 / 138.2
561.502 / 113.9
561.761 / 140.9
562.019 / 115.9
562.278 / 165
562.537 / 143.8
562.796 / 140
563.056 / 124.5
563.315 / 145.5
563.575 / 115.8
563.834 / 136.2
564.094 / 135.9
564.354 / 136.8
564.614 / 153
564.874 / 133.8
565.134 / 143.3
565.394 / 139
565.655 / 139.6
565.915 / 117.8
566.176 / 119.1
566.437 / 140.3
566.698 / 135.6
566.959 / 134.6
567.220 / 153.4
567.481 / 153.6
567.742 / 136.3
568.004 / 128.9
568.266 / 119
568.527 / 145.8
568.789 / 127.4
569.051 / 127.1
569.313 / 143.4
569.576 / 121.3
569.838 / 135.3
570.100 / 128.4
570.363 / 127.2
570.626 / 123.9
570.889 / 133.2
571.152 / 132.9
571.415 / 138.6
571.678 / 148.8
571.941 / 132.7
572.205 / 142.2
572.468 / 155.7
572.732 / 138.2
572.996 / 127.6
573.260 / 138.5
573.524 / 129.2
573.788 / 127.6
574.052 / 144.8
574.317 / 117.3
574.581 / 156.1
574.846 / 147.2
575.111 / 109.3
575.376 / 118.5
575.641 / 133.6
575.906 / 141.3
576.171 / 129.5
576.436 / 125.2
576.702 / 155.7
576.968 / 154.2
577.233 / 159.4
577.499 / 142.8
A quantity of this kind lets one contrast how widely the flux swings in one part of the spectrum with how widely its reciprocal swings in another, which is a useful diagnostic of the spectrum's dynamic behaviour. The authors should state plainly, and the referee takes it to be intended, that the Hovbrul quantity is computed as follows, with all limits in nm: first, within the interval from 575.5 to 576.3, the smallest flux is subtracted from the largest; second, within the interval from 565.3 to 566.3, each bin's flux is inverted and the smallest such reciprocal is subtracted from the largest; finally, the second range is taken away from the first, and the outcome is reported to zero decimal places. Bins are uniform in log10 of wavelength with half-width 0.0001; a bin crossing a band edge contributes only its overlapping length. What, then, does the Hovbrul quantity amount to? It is 12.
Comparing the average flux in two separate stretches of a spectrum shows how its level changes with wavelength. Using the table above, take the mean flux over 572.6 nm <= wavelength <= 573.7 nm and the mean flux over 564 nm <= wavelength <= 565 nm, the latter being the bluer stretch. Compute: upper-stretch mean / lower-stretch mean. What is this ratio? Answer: 0.95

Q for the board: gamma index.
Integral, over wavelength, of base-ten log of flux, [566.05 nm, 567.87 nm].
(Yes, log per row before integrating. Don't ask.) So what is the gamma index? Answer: 3.9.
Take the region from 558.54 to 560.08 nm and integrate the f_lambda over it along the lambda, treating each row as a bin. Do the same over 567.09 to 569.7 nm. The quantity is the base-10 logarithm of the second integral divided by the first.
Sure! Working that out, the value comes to 0.3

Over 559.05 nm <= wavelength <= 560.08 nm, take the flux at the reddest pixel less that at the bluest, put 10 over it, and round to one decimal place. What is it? 0.9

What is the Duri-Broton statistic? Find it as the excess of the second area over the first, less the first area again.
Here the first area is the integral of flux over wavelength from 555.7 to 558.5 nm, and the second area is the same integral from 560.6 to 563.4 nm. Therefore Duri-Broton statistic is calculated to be -355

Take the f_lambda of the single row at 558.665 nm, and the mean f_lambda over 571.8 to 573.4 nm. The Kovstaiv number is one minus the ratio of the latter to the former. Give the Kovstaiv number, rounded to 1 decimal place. -0.3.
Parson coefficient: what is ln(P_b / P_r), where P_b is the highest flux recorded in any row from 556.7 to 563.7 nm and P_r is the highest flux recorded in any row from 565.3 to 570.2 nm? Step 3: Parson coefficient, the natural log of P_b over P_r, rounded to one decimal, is 0.5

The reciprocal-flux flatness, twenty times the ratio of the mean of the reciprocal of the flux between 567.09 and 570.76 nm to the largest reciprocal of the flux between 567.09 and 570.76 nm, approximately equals 18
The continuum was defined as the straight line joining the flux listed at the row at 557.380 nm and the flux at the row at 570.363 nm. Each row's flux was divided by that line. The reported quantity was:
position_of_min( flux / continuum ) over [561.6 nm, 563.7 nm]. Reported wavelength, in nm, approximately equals 562.019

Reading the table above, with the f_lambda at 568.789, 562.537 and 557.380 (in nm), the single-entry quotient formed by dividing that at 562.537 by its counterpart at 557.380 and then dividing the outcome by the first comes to 0.0083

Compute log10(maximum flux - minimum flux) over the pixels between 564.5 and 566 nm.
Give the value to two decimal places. 1.55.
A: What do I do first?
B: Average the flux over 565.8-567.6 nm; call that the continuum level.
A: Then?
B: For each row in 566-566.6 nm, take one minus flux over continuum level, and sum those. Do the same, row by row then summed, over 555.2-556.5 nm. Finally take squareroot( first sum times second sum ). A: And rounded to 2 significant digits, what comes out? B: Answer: 0.15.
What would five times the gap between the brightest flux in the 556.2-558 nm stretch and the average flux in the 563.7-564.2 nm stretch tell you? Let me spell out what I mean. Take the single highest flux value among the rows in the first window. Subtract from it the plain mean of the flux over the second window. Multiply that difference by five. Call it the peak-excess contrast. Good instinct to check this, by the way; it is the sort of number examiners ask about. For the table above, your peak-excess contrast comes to 590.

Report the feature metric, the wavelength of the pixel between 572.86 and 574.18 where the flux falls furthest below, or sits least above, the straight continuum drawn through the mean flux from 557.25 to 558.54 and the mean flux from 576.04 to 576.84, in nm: 573.788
